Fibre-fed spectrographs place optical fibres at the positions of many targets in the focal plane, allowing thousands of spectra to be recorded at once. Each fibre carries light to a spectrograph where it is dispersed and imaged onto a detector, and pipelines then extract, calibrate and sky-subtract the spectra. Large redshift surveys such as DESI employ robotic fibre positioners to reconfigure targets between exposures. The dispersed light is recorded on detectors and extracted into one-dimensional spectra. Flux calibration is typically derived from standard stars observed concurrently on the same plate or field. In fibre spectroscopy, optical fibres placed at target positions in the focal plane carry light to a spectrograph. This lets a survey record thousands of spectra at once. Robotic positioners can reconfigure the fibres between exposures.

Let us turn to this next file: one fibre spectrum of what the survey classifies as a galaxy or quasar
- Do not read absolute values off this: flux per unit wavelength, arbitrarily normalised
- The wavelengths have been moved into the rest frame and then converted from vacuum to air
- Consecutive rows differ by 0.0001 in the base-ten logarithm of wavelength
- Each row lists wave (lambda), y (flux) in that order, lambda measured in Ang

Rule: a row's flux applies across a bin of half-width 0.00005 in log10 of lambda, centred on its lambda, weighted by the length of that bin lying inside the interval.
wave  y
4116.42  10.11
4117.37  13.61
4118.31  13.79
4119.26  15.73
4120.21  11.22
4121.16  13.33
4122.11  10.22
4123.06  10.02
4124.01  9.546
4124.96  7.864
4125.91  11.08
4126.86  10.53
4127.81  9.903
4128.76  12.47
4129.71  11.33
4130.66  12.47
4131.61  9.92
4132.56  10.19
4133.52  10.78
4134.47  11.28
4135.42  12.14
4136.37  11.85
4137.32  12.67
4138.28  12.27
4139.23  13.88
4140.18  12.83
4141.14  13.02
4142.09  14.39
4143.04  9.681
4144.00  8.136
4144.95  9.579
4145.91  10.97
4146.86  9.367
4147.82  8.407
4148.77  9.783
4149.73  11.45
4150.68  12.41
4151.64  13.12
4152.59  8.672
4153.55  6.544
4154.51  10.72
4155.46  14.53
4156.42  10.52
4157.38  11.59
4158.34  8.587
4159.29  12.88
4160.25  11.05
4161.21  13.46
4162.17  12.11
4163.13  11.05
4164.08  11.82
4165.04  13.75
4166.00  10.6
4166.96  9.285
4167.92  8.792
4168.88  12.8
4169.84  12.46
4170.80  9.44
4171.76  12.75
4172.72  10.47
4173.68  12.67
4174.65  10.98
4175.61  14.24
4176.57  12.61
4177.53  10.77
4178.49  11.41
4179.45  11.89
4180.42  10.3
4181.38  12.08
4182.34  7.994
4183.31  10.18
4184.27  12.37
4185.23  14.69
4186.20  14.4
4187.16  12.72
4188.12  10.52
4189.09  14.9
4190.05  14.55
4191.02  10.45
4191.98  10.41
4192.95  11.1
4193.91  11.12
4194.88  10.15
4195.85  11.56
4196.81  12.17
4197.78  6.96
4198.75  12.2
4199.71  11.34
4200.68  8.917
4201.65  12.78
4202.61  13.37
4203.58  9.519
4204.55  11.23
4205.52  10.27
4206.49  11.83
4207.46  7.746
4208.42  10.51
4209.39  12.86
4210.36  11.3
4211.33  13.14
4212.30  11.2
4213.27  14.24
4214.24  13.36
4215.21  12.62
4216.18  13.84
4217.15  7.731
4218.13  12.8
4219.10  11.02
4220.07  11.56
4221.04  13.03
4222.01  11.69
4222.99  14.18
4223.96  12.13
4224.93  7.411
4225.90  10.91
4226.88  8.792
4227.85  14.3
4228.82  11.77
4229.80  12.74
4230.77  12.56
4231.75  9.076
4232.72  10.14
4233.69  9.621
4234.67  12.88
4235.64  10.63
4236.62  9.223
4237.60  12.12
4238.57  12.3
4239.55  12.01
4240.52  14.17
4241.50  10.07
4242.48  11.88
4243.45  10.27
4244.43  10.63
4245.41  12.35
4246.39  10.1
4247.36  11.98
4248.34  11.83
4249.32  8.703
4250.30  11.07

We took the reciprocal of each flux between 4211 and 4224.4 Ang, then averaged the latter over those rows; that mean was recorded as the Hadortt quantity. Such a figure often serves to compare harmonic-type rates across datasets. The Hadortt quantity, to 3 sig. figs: 0.0830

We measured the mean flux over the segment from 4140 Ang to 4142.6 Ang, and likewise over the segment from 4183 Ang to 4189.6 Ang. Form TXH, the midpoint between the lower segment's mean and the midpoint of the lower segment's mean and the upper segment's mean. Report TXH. 13.3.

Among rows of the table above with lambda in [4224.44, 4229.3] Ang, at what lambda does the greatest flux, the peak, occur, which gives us 4227.85 Ang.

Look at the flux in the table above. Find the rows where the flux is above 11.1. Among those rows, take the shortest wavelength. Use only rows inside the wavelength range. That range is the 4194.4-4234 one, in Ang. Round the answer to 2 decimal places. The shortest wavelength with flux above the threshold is 4195.85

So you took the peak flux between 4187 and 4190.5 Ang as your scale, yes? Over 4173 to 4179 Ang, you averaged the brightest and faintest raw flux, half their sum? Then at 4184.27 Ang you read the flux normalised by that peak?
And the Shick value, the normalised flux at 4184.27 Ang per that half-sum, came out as 0.066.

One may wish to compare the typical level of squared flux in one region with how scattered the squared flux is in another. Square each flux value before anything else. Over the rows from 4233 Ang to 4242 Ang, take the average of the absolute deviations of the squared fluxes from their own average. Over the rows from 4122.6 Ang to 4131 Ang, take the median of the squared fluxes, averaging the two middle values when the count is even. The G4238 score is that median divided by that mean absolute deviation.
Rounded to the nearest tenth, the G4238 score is 3.5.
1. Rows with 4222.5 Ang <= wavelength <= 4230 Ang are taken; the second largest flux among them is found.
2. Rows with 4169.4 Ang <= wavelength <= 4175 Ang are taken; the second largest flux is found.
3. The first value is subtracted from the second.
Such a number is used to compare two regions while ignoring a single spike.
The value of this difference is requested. -1.5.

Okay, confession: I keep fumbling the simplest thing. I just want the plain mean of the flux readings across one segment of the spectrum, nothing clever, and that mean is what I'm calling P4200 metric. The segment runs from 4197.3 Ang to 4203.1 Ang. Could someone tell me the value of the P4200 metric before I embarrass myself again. 10.9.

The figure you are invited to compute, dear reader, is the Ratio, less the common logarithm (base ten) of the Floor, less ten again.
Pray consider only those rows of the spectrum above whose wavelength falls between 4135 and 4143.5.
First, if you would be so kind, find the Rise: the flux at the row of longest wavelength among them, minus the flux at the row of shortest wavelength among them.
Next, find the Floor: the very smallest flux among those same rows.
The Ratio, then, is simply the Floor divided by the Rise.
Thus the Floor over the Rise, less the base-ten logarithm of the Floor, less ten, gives -15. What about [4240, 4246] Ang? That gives -17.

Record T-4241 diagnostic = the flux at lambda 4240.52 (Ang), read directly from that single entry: 14.17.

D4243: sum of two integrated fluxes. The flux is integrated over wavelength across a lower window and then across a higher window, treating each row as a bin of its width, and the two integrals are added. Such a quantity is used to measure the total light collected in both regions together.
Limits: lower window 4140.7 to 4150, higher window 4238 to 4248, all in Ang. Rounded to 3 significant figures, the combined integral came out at 213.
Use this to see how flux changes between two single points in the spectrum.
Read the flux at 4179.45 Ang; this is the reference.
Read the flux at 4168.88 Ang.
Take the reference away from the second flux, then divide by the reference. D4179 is 0.1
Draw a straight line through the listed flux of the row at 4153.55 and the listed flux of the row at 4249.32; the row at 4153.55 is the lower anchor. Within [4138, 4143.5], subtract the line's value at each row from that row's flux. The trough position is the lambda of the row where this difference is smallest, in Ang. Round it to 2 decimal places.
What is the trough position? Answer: 4143.04 Ang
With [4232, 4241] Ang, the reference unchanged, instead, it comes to 4236.62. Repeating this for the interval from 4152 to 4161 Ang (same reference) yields 4153.55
